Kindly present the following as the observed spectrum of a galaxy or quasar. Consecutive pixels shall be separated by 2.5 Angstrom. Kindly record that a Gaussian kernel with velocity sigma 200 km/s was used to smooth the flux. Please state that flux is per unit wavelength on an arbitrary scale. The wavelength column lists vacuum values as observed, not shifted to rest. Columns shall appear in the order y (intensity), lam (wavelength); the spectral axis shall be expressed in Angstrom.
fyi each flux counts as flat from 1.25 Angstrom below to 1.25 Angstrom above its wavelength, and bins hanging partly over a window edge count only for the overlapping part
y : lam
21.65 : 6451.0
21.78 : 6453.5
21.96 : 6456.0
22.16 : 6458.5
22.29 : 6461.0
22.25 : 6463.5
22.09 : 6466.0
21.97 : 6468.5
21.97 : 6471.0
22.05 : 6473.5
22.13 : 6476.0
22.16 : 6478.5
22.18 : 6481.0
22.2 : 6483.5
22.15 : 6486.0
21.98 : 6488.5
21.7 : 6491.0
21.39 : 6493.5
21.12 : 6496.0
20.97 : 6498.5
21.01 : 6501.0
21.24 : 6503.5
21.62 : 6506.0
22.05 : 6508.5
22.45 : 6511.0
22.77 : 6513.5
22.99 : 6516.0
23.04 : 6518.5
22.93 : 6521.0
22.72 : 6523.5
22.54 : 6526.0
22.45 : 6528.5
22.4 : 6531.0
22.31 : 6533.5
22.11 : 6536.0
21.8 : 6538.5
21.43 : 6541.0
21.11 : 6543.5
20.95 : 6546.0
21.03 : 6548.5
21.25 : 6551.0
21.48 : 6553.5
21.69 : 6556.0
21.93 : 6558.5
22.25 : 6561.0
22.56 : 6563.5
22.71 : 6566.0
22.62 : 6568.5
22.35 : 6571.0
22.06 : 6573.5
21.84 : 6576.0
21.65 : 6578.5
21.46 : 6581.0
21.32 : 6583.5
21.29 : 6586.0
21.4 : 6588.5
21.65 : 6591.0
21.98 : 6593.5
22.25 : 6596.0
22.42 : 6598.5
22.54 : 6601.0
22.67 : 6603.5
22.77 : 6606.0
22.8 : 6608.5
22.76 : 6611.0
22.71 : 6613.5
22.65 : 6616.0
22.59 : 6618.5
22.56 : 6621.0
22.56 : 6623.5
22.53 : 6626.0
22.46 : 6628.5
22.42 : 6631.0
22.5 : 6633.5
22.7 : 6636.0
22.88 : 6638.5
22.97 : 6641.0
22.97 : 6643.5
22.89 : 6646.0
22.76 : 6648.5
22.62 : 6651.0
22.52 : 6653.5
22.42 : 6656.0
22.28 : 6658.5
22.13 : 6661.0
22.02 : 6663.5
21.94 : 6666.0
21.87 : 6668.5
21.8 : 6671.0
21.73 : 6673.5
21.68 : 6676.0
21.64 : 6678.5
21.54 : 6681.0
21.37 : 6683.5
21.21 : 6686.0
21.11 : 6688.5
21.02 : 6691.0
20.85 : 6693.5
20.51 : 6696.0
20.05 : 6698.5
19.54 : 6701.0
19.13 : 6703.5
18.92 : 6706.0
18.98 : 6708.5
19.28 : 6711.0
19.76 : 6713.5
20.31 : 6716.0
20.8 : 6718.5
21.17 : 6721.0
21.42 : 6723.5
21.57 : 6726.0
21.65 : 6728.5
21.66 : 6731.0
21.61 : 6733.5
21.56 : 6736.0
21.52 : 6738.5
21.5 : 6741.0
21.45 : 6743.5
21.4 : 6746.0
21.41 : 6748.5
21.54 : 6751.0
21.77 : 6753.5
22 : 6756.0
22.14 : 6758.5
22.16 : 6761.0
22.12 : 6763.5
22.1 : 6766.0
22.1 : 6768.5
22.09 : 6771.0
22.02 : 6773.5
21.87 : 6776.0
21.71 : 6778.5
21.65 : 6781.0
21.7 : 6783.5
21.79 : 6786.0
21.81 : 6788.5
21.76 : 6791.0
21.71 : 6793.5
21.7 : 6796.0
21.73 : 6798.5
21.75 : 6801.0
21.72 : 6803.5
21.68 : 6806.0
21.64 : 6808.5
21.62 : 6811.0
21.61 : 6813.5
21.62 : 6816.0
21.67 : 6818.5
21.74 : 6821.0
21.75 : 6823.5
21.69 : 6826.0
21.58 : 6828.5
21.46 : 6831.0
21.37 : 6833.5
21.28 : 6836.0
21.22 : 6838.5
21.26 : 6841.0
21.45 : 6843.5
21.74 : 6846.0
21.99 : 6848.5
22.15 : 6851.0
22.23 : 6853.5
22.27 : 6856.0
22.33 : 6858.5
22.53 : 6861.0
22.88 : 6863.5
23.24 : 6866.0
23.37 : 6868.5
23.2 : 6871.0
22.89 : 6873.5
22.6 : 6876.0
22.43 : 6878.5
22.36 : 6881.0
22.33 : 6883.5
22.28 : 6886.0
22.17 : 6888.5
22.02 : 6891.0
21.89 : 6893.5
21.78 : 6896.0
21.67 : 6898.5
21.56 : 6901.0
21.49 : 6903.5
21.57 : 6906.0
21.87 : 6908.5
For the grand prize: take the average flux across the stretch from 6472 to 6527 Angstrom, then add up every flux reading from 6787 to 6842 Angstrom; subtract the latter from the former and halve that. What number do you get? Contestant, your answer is -227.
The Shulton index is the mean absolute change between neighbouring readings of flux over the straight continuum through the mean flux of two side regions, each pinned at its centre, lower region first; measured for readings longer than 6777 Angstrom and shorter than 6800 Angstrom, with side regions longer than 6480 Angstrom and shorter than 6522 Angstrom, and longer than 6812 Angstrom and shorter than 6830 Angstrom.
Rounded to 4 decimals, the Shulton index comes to 0.0021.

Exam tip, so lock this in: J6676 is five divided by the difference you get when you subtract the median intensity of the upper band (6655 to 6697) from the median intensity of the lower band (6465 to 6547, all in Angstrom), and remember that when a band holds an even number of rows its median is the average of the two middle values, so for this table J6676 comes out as 12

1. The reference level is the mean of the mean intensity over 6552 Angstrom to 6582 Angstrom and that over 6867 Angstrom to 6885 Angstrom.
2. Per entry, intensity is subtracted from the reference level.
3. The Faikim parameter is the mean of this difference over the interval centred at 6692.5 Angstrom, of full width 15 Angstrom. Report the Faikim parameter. 1.6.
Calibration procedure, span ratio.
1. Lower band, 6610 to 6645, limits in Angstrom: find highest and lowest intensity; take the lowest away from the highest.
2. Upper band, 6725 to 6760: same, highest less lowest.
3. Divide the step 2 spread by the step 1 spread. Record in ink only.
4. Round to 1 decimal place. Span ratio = 1.3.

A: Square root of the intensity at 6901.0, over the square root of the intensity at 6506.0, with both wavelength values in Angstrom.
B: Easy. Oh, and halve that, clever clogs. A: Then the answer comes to 0.499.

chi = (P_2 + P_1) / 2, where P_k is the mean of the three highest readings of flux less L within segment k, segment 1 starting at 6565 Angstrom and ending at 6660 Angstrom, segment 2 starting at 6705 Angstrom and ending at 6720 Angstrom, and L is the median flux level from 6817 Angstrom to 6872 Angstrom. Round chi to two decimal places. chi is -0.13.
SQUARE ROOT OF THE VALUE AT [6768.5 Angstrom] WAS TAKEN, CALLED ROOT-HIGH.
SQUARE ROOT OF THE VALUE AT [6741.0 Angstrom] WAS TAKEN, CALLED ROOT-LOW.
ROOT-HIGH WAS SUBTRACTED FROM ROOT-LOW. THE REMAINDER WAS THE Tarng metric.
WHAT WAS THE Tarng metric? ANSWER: -0.064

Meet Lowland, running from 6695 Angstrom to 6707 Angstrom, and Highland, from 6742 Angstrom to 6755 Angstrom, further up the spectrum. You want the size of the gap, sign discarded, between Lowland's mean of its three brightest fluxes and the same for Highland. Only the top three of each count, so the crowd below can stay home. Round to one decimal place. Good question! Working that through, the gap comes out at 1.6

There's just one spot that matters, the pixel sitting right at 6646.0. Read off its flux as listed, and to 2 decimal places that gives 22.89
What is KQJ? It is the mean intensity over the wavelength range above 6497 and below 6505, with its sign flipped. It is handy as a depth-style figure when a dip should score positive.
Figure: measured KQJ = -21.1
